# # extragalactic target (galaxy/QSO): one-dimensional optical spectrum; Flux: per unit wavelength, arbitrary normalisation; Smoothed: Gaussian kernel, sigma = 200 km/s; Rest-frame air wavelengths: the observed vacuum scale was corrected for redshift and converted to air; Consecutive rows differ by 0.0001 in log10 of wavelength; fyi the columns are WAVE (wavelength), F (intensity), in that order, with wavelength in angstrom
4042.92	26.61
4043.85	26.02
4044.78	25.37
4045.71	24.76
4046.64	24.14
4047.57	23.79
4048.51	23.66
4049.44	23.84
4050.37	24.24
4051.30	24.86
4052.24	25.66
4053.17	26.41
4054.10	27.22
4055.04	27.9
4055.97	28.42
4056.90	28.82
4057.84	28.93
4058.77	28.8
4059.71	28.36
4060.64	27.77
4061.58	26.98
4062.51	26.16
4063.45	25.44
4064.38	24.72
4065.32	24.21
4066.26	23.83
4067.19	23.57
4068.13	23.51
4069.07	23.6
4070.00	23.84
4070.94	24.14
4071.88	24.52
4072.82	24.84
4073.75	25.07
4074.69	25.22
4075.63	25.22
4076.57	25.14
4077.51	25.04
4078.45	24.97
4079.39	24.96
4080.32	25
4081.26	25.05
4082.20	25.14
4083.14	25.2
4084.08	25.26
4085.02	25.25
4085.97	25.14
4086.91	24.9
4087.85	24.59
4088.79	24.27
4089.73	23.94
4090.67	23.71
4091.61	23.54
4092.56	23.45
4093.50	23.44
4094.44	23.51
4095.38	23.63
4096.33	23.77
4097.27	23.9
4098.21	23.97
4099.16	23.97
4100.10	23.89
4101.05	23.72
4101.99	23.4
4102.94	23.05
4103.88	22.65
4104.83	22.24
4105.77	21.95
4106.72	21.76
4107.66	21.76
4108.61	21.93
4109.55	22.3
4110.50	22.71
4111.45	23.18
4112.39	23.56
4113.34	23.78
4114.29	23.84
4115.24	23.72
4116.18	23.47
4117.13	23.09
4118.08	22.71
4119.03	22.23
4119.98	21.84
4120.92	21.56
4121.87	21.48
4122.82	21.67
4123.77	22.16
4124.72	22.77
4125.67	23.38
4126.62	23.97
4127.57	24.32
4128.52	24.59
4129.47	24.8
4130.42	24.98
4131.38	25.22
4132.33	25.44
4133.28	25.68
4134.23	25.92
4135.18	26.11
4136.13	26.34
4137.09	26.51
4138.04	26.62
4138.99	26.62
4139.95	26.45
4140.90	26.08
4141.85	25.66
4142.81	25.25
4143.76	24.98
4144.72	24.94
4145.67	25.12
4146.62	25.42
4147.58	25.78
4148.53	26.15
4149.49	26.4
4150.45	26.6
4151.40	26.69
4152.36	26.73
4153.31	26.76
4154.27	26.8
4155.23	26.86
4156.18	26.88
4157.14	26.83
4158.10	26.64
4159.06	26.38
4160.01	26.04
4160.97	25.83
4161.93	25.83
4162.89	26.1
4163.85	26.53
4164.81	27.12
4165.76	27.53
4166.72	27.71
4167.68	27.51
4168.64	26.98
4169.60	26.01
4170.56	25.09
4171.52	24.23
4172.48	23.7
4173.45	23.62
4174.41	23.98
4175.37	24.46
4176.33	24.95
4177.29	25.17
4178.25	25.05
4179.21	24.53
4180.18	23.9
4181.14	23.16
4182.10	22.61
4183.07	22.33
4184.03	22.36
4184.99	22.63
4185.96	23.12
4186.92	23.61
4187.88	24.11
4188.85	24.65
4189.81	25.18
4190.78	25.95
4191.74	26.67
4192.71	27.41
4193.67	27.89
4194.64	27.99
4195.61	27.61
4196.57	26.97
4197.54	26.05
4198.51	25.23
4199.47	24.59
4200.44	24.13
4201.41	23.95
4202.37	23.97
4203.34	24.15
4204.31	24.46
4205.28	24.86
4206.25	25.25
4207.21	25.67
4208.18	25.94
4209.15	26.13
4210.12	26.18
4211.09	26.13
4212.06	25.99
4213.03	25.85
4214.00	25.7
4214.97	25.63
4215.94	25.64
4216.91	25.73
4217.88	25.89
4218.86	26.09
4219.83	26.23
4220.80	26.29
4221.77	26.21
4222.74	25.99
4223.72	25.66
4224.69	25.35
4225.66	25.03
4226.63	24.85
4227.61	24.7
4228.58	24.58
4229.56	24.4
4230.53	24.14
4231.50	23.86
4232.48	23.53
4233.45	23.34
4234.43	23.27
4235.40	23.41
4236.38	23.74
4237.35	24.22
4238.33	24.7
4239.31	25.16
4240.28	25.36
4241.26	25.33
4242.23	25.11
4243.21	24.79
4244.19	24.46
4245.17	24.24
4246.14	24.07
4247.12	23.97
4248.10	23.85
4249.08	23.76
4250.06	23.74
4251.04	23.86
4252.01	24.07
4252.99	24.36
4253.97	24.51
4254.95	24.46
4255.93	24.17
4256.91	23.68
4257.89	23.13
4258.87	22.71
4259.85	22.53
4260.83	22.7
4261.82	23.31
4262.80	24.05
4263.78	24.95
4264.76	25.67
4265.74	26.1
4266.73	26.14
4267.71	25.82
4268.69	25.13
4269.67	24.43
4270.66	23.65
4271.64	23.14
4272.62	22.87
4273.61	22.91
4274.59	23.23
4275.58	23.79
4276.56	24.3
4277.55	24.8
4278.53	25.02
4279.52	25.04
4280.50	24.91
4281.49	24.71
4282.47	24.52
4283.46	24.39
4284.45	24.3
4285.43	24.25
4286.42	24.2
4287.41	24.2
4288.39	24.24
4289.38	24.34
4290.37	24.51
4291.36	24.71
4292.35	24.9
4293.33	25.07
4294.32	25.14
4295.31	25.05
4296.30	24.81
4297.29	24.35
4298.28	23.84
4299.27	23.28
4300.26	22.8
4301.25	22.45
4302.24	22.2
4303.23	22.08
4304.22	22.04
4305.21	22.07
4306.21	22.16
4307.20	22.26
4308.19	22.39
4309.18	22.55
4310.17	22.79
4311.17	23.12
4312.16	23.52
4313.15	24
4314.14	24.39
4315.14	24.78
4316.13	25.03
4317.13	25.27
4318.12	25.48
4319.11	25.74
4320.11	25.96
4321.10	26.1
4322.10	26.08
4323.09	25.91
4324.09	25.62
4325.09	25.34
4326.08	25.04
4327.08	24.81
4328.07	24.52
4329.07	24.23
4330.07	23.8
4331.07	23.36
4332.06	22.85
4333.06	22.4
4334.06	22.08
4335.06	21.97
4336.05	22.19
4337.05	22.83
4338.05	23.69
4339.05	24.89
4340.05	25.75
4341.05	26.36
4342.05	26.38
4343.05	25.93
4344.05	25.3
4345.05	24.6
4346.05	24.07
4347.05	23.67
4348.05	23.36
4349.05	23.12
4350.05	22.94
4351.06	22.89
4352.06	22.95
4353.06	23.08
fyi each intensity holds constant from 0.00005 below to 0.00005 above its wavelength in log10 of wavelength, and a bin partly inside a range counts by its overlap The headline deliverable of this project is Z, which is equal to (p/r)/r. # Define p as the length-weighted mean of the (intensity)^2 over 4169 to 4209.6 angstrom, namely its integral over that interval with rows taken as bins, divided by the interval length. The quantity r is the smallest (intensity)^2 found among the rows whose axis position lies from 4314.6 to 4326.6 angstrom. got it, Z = 0.0016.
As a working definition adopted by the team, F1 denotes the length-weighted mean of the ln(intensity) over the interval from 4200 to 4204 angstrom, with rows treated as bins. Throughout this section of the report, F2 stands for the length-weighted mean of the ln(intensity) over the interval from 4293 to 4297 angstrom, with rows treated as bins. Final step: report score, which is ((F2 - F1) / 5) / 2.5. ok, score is 0.003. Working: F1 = 3.18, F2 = 3.215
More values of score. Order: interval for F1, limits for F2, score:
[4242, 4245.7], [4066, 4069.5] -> -0.003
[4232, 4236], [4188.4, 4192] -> 0.007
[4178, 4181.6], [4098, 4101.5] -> -0.001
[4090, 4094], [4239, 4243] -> 0.006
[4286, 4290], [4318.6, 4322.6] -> 0.006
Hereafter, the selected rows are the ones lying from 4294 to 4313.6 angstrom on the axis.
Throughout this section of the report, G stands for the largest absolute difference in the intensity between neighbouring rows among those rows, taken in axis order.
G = 0.56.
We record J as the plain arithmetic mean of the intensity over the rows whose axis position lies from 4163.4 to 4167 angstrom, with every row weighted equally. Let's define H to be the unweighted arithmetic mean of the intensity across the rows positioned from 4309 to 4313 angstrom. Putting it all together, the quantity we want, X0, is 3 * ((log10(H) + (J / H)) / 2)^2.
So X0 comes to 4.86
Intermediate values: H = 23.0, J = 27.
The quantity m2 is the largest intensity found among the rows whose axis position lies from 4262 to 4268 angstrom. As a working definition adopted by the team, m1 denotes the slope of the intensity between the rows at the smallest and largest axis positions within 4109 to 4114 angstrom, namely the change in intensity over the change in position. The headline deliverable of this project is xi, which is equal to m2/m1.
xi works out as 67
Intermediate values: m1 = 0.4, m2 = 26.14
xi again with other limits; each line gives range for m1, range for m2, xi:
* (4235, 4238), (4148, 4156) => 65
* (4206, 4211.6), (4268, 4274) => 138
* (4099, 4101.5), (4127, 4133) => -192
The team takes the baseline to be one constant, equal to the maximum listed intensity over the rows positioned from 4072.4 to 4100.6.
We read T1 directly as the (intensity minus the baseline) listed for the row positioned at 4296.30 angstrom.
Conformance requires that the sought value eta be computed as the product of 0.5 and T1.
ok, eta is -0.2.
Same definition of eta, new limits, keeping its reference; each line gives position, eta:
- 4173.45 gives -0.8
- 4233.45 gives -1.0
